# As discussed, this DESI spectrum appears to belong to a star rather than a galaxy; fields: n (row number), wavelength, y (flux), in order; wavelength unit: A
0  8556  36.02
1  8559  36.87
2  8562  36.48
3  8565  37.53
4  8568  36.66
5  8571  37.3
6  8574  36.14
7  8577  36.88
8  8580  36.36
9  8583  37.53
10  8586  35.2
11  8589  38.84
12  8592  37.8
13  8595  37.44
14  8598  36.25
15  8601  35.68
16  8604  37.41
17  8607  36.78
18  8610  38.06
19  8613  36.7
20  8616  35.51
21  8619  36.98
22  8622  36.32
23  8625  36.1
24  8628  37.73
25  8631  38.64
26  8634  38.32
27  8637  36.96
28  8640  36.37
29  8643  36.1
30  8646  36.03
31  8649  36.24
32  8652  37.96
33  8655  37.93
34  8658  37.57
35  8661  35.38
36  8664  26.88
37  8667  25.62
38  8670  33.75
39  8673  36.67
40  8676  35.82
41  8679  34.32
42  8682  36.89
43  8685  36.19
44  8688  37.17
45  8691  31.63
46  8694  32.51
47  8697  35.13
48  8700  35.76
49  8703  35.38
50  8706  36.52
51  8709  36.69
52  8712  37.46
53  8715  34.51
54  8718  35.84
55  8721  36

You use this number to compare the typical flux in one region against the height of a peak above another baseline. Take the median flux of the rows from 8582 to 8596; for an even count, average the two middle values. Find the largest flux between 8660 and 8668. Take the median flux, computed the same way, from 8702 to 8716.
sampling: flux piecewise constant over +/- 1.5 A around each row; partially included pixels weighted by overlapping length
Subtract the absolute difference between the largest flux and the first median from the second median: 34.4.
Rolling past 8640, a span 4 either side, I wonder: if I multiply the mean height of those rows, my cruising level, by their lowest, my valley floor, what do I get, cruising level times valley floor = 1317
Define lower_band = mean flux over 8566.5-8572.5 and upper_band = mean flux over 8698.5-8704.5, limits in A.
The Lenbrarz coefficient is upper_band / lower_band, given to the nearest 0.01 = 0.96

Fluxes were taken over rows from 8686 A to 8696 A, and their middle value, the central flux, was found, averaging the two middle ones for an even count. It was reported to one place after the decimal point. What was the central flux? 32.5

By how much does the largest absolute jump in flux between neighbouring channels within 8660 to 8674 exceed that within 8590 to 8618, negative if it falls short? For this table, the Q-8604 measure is 7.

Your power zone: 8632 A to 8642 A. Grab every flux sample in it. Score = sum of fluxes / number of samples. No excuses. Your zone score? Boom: 37.2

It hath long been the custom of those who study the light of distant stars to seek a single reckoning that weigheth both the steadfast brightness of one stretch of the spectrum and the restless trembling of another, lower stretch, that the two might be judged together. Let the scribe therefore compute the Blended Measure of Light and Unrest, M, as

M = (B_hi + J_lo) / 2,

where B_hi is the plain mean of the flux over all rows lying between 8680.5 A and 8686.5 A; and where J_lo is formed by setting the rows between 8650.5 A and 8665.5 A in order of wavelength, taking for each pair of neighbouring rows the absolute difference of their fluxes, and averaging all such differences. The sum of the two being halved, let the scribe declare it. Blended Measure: 19.7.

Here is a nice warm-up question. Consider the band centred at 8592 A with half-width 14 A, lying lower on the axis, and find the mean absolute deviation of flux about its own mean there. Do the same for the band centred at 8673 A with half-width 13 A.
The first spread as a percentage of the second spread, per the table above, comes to 30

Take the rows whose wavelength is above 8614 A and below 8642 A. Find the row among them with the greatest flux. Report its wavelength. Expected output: 8631 A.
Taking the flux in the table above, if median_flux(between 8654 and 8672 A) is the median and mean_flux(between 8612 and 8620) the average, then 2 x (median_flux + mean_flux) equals 142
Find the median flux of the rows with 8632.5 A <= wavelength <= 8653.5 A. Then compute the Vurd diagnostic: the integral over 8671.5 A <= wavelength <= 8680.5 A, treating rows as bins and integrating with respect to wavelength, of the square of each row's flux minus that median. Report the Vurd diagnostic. 14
